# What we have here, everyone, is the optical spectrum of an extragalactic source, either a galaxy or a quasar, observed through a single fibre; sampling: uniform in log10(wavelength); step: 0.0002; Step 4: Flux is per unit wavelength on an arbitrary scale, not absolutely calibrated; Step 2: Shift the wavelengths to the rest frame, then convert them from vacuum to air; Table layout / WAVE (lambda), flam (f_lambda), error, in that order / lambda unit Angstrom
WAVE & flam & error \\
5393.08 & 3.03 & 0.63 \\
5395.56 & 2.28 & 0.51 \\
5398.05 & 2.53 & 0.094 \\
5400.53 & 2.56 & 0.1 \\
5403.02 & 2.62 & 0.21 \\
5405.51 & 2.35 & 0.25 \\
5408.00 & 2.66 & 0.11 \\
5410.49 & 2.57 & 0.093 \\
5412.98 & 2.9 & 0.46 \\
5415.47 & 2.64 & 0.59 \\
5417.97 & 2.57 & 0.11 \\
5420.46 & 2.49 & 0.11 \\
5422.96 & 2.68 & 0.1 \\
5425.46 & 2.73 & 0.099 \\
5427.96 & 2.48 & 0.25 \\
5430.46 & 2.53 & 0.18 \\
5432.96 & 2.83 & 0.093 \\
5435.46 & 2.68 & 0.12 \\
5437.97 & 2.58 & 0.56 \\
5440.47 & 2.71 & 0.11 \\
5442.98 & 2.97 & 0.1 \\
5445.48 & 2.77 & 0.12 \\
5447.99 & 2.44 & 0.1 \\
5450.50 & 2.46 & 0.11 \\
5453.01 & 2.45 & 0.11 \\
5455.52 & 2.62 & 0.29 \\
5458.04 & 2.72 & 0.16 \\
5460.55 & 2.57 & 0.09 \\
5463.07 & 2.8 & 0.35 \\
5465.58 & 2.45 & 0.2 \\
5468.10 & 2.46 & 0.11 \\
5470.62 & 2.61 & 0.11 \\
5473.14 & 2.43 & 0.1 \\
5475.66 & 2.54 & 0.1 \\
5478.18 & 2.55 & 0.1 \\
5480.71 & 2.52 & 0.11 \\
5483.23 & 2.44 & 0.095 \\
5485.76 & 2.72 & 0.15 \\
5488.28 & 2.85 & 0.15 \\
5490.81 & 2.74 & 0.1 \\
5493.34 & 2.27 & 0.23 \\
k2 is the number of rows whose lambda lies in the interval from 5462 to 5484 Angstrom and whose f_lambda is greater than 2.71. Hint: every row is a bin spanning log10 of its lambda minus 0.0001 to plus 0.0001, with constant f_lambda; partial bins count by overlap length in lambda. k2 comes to 1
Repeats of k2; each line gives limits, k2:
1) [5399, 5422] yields 1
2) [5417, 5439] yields 2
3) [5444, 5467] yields 3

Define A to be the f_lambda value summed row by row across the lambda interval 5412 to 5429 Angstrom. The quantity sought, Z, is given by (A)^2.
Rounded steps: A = 18.5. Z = 342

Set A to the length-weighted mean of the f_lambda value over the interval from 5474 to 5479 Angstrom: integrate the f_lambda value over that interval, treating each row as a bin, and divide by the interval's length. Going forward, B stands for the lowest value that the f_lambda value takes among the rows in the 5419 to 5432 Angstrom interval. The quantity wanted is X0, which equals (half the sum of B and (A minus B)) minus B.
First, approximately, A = 2.54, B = 2.48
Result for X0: -1.21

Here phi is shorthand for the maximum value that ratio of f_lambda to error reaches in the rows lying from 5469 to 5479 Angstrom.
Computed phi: 25.5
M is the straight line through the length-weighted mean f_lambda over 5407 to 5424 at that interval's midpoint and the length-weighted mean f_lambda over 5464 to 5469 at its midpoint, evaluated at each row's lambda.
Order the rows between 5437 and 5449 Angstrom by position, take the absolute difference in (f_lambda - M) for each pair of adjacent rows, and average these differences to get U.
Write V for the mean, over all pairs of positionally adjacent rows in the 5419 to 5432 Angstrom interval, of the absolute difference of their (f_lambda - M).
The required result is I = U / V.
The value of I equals 1.65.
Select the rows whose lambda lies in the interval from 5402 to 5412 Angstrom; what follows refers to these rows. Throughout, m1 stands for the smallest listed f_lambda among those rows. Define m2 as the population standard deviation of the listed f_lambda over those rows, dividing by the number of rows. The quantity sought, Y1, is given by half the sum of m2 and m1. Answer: 1.23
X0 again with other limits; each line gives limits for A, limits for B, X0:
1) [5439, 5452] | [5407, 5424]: -1.16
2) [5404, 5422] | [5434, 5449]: -1.14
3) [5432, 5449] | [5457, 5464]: -1.21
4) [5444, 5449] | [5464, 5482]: -1.11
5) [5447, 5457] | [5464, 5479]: -1.18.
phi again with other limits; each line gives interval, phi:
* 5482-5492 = 27.4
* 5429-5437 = 30.4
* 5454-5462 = 28.6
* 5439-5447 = 29.7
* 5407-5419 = 27.6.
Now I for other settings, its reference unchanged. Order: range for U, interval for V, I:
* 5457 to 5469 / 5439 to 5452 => 0.91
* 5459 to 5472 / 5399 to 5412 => 1.04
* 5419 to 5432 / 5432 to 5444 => 0.87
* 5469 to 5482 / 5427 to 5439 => 0.55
